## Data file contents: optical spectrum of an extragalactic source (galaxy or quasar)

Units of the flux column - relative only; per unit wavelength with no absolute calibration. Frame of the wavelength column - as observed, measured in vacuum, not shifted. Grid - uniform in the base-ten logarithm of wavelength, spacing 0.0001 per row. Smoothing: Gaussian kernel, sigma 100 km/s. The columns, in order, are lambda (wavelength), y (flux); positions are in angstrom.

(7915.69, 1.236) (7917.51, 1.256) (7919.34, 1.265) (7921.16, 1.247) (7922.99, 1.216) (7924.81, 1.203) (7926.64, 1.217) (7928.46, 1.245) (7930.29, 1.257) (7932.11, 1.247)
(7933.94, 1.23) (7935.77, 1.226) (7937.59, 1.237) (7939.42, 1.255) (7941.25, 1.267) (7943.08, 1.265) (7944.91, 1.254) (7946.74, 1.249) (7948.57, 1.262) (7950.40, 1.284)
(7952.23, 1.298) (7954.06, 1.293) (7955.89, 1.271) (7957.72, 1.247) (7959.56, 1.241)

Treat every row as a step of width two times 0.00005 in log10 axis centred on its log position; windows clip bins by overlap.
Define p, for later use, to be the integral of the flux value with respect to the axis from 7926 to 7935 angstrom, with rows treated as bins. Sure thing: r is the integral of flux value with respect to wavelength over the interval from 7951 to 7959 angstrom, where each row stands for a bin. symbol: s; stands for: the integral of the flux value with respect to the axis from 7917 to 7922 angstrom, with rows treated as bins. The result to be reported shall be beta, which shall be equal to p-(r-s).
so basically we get 7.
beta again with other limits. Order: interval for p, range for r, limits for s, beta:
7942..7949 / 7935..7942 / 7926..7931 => 6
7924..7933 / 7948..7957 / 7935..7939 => 5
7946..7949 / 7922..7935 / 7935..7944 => -1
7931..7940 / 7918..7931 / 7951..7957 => 3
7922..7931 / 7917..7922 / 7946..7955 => 16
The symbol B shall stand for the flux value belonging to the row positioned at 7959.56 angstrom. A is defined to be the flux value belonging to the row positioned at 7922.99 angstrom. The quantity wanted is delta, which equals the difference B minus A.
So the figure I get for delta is 0.025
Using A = 1.216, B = 1.241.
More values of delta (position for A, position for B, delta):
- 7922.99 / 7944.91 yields 0.038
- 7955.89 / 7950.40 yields 0.013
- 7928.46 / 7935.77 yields -0.019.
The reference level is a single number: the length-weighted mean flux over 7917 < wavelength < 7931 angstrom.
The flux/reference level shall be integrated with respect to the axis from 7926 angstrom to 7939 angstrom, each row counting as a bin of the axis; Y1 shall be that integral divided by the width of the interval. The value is 1.00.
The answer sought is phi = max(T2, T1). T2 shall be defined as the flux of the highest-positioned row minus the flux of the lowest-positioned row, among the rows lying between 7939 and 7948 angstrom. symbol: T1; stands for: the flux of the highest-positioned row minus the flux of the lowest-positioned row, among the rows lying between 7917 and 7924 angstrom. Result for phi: -0.006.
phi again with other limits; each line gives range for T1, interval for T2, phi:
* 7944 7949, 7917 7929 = 0.008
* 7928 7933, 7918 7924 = 0.002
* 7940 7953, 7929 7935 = 0.031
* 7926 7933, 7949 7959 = 0.030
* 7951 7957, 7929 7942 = 0.010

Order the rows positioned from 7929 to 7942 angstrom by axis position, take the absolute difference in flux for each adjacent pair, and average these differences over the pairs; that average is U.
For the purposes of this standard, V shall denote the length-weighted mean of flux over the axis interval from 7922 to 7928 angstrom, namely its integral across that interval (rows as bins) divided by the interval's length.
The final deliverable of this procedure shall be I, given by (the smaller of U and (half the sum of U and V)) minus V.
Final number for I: -1.20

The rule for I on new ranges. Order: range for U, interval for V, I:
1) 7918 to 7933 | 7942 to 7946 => -1.24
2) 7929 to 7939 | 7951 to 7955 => -1.29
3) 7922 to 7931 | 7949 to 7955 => -1.27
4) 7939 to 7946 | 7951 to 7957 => -1.28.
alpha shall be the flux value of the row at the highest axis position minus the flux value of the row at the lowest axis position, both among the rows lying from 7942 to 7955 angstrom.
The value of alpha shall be 0.028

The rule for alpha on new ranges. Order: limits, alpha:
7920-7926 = -0.044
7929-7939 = -0.020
